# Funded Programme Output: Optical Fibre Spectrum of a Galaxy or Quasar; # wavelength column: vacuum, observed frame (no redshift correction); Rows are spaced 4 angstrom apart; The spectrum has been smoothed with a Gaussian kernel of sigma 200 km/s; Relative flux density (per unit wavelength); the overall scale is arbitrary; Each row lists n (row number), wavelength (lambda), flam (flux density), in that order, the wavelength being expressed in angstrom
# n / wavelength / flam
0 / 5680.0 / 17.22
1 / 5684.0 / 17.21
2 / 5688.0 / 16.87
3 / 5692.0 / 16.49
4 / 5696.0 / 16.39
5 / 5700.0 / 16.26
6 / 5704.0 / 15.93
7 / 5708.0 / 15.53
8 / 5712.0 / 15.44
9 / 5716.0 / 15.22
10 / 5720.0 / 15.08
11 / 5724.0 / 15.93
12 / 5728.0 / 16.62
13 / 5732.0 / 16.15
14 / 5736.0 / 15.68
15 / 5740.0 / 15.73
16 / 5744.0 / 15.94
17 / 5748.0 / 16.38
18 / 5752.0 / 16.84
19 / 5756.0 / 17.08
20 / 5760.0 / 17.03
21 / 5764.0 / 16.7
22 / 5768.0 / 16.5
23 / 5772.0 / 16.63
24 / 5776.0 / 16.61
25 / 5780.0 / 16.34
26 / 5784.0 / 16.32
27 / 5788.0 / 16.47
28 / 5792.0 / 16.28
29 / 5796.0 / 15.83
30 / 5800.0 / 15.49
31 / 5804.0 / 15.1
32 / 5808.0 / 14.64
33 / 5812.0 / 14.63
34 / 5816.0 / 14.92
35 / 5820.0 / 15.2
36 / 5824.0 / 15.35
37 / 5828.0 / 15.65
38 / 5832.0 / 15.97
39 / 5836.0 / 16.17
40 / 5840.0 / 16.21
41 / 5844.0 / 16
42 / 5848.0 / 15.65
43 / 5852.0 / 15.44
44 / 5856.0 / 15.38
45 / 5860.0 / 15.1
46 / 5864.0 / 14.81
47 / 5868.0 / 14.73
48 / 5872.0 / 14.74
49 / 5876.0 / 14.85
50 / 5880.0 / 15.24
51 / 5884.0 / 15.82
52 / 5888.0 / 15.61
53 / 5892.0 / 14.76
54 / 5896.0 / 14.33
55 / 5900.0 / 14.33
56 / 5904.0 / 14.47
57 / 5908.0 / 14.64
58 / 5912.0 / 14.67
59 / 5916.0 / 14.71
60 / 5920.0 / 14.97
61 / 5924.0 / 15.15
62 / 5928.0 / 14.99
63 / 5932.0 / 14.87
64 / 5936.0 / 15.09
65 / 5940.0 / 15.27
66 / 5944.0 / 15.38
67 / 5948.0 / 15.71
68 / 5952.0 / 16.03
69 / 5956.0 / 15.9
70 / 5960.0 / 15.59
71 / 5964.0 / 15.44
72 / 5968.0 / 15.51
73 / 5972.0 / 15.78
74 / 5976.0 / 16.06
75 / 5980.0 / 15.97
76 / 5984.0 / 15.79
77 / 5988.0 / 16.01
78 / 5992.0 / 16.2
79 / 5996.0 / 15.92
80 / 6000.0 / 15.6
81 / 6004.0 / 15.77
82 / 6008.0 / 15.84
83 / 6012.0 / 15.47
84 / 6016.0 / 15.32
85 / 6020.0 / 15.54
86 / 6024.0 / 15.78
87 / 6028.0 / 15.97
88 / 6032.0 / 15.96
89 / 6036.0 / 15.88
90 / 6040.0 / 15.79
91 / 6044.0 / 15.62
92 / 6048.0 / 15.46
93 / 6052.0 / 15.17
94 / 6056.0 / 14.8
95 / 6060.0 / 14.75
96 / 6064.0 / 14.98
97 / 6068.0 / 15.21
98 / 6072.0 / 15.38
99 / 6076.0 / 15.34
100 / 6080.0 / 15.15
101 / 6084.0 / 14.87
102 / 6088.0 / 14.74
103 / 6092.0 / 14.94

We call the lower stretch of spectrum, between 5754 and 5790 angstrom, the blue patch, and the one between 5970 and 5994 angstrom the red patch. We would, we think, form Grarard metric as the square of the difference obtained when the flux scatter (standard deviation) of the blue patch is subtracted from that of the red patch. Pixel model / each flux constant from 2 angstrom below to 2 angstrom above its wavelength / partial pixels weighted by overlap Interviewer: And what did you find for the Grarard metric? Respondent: 0.012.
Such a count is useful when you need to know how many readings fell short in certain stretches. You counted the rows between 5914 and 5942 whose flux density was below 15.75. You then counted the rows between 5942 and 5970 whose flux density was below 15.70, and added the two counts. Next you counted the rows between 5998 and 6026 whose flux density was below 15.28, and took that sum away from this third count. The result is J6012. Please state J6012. -11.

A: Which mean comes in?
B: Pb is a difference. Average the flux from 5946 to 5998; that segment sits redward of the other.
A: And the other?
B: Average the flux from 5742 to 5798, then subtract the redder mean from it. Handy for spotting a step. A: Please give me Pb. 0.7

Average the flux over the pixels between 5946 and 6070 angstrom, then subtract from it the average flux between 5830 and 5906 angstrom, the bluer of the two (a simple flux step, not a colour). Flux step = 0.4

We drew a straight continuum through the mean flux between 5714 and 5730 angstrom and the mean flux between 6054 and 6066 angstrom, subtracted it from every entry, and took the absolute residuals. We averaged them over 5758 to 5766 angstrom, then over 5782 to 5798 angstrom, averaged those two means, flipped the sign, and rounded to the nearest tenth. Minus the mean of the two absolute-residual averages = -1.0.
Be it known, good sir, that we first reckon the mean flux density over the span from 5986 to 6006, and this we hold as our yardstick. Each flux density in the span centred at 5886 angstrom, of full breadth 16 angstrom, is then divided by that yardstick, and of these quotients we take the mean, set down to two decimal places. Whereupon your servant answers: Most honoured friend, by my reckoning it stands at 0.97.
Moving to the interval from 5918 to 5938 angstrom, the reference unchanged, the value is 0.94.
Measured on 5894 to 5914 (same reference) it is 0.91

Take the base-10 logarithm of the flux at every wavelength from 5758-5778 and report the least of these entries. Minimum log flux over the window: 1.22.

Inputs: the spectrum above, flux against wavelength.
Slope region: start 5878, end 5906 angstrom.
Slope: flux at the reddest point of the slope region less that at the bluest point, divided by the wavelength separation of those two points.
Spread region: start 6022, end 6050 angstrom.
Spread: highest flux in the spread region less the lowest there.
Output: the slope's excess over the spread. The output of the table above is -0.54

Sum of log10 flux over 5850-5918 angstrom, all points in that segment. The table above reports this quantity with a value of 20.0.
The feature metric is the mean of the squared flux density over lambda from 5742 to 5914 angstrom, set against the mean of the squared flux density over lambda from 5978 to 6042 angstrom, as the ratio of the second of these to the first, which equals 1.02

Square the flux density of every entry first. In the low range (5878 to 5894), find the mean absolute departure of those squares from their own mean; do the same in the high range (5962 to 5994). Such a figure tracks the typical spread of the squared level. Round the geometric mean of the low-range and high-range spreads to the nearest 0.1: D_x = 8.6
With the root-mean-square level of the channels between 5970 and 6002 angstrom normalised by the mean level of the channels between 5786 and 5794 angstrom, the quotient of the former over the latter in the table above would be 0.97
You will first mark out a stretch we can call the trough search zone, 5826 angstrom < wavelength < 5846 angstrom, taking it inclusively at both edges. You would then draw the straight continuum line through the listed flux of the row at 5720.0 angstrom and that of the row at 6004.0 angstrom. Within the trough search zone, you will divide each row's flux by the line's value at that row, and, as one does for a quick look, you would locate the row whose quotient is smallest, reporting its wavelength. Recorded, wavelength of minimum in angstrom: 5828.0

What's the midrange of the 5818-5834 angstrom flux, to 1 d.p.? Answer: 15.6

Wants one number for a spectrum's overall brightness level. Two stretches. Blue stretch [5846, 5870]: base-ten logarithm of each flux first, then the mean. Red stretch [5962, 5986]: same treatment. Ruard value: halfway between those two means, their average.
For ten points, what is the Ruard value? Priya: 1.19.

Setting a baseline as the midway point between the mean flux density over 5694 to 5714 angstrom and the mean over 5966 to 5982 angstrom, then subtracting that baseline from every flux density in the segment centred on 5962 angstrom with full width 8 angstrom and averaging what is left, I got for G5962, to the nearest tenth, -0.4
